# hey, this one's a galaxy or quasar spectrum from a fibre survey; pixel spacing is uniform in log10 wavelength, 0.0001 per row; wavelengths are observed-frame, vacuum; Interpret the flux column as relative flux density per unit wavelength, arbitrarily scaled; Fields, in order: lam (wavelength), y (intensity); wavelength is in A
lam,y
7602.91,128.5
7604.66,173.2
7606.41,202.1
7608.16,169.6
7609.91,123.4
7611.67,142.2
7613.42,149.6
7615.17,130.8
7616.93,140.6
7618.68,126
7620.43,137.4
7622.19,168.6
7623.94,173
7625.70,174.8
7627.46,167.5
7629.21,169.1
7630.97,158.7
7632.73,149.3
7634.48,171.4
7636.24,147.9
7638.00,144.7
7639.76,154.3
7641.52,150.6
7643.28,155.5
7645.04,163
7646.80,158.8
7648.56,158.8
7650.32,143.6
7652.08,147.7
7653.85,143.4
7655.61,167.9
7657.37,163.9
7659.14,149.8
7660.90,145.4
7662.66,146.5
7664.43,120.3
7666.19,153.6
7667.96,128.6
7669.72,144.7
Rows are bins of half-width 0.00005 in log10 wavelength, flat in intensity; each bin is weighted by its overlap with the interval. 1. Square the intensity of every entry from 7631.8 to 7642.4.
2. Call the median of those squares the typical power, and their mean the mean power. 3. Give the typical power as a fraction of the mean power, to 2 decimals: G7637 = 0.96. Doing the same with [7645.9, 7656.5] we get 1.00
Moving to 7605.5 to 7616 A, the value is 0.88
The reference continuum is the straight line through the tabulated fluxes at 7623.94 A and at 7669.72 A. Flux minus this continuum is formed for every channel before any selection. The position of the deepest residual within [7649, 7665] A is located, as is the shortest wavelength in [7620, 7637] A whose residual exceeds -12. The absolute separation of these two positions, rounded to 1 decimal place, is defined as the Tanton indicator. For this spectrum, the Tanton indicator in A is 42.2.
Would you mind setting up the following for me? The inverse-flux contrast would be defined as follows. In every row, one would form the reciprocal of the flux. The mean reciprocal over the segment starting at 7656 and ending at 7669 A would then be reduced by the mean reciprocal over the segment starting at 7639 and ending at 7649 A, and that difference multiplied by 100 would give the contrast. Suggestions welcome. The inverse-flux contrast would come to 0.06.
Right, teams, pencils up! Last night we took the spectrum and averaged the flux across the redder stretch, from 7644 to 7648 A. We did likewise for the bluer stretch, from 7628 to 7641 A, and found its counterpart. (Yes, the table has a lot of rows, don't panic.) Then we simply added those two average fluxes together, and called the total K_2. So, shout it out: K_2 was 317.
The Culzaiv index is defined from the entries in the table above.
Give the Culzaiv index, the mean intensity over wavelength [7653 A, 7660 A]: 156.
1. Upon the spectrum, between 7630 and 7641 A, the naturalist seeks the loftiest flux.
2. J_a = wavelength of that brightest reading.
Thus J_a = 7634.48 A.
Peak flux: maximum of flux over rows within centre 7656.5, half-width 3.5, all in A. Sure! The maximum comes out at 167.9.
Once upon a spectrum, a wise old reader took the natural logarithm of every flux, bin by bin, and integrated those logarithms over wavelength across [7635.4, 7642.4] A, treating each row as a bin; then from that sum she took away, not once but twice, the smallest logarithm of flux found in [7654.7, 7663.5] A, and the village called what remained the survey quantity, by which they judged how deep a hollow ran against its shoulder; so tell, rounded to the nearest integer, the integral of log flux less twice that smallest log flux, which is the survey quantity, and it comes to 25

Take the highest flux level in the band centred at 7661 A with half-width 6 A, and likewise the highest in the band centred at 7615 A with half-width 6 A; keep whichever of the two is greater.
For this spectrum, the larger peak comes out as 167.9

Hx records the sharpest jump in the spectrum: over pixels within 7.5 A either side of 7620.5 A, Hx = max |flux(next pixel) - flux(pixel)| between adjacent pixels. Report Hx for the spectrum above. 31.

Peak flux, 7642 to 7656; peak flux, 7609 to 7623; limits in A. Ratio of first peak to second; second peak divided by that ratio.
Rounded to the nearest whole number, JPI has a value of 169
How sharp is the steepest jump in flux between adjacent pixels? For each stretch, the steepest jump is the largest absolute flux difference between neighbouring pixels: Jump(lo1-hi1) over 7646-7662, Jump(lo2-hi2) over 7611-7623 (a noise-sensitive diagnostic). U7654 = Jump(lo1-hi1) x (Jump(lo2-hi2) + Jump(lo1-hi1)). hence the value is 1365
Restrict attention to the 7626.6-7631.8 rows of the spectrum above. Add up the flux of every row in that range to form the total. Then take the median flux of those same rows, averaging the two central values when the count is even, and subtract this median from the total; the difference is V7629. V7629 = 328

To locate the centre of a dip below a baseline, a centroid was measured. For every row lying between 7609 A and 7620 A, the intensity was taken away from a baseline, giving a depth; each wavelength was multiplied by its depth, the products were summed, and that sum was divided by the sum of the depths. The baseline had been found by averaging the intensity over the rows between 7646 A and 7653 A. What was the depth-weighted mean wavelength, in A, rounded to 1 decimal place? 7614.4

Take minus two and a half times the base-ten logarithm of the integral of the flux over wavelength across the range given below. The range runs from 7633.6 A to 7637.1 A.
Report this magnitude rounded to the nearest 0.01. -6.87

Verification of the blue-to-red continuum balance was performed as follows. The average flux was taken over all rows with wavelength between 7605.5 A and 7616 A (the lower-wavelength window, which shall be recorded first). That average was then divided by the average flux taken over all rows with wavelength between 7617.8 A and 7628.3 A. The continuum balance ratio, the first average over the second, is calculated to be 0.97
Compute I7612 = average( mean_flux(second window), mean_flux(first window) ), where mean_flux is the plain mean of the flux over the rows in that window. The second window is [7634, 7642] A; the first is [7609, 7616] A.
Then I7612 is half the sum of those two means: 145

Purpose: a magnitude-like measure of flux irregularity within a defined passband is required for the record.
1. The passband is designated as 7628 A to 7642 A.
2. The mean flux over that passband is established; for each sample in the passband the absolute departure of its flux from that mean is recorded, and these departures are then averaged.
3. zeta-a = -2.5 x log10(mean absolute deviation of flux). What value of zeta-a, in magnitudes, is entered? -2.3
